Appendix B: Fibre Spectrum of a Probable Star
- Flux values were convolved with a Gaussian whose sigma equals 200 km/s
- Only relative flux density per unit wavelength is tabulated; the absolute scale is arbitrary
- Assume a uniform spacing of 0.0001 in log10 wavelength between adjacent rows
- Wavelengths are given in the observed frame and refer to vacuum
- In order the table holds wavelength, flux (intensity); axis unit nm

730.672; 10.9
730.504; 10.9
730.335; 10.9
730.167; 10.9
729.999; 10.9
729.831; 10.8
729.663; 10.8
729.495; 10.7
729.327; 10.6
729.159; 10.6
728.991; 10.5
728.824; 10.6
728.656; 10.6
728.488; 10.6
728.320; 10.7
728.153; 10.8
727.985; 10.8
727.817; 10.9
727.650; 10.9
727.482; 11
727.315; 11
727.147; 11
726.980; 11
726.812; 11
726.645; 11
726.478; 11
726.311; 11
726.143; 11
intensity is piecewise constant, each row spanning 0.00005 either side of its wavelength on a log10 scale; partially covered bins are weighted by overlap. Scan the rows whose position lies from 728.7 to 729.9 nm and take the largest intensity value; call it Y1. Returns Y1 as 10.8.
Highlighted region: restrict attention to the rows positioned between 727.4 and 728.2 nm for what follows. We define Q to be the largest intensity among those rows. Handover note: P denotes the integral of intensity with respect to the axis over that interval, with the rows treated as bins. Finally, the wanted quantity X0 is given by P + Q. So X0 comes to 20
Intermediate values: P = 9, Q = 11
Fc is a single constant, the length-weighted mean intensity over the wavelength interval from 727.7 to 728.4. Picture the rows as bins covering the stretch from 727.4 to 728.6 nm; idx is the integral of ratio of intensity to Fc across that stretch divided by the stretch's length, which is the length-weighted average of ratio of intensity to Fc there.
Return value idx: 0.999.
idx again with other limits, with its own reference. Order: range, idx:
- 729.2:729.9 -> 0.991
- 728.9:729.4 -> 0.978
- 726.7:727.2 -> 1.018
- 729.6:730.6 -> 1.005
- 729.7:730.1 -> 1.004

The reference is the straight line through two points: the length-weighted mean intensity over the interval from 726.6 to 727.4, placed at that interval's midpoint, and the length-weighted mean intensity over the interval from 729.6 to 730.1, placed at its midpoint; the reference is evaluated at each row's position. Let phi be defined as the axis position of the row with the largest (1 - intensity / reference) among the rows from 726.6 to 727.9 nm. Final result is 727.650 nm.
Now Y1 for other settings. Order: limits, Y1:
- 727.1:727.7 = 11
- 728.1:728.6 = 10.8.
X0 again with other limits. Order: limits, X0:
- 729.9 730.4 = 16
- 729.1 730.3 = 24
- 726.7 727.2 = 17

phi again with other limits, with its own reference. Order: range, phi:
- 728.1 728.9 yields 728.488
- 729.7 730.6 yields 729.831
